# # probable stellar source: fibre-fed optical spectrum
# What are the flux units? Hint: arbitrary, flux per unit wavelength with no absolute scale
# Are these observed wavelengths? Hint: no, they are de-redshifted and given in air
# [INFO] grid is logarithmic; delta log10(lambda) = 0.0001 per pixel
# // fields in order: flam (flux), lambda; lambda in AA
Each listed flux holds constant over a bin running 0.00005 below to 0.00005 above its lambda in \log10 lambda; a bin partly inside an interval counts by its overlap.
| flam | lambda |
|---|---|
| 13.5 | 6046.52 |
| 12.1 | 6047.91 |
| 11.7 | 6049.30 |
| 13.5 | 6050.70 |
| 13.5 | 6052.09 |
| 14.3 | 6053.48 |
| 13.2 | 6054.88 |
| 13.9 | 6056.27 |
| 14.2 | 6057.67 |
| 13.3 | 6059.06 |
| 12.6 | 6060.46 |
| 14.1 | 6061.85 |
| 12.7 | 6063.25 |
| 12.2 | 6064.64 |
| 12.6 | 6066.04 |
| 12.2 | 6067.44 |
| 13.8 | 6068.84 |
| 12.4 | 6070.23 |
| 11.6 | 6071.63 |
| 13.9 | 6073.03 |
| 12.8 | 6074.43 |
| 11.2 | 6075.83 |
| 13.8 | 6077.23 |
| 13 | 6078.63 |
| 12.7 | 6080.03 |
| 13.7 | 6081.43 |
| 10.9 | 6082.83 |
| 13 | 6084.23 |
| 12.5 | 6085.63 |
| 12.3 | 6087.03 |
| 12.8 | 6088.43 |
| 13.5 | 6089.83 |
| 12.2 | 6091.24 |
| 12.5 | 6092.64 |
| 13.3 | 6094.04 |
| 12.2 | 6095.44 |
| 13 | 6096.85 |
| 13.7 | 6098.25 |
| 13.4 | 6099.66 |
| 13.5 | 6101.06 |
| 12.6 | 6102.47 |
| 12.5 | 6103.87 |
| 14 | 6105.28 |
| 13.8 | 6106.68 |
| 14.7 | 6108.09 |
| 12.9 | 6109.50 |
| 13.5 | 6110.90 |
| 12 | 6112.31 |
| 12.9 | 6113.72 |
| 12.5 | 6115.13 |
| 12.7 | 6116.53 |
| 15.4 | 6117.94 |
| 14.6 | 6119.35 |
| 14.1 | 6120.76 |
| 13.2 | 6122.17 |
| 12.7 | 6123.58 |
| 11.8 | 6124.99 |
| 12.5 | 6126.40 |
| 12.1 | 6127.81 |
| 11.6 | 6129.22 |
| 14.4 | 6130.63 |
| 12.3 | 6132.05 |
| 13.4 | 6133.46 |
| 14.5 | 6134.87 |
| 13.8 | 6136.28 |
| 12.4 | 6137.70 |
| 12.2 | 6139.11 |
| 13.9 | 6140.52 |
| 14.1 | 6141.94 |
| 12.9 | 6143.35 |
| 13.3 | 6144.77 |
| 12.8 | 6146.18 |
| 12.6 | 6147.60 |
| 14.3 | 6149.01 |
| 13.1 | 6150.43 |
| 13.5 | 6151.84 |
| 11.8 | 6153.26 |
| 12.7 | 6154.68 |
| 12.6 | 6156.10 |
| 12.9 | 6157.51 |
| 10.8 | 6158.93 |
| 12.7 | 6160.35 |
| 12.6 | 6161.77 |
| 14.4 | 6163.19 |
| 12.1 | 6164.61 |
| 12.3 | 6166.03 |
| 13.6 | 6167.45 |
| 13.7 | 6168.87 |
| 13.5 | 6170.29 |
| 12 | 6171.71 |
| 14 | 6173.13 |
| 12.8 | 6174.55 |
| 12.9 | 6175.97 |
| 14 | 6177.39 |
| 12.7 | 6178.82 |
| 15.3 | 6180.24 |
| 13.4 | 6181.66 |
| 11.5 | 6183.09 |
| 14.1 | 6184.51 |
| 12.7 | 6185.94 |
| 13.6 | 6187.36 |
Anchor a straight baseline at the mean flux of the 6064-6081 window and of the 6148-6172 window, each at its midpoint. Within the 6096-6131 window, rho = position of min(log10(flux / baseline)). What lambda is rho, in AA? 6129.22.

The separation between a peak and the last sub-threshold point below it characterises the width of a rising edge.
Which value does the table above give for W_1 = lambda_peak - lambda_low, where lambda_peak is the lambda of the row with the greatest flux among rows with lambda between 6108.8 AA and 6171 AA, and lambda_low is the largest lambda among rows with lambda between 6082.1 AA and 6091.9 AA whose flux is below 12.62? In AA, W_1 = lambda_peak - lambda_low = 26.7 AA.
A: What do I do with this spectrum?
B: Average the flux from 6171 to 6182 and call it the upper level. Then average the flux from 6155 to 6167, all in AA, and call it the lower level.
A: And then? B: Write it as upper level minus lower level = 0.8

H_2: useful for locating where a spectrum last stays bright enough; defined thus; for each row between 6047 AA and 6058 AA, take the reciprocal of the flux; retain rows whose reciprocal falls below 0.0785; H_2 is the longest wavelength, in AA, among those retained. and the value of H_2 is 6057.67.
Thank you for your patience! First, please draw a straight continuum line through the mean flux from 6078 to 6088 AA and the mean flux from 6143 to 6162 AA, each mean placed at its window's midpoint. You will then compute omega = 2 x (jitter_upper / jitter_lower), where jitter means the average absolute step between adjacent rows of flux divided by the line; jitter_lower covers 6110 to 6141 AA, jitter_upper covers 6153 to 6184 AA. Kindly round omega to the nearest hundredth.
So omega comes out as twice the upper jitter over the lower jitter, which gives 2.24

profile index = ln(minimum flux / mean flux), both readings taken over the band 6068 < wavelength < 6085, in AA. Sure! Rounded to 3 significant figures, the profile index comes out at -0.155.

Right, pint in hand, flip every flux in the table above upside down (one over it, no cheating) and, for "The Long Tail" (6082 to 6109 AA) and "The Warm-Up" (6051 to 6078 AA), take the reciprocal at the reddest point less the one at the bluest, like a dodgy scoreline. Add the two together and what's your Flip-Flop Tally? -0.025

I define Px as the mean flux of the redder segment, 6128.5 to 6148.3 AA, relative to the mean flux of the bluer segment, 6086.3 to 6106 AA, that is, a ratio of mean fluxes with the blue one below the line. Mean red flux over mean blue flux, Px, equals 1.01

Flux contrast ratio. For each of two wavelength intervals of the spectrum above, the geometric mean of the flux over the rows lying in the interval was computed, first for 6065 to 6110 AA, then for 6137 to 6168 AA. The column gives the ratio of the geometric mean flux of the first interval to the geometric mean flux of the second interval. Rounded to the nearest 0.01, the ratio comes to 1.00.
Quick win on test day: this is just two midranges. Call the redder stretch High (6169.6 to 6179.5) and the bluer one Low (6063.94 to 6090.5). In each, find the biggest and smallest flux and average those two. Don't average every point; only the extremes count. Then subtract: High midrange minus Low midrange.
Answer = 0.6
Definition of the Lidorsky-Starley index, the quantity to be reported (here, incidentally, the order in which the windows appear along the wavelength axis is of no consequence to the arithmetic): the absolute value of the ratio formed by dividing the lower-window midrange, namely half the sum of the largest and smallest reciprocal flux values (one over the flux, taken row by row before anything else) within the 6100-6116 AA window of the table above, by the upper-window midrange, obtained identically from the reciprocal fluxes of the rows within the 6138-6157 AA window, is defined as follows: 0.98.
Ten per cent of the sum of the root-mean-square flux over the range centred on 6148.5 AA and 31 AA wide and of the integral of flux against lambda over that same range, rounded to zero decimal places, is 42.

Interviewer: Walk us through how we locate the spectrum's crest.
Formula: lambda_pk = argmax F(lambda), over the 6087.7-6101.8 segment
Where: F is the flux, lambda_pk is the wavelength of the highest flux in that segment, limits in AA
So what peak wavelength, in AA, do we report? 6098.25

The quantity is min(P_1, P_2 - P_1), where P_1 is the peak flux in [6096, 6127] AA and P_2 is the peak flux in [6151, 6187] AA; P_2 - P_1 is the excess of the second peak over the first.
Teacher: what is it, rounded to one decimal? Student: -0.1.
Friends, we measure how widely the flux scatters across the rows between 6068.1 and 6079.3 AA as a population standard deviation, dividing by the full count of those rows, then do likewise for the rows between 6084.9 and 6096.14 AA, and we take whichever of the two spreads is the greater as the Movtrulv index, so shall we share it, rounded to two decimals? 0.96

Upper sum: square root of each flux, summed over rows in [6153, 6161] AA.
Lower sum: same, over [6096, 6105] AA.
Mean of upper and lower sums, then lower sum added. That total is 43.1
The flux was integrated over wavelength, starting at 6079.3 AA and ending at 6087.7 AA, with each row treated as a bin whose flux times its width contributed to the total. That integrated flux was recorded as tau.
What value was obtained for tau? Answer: 105.2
